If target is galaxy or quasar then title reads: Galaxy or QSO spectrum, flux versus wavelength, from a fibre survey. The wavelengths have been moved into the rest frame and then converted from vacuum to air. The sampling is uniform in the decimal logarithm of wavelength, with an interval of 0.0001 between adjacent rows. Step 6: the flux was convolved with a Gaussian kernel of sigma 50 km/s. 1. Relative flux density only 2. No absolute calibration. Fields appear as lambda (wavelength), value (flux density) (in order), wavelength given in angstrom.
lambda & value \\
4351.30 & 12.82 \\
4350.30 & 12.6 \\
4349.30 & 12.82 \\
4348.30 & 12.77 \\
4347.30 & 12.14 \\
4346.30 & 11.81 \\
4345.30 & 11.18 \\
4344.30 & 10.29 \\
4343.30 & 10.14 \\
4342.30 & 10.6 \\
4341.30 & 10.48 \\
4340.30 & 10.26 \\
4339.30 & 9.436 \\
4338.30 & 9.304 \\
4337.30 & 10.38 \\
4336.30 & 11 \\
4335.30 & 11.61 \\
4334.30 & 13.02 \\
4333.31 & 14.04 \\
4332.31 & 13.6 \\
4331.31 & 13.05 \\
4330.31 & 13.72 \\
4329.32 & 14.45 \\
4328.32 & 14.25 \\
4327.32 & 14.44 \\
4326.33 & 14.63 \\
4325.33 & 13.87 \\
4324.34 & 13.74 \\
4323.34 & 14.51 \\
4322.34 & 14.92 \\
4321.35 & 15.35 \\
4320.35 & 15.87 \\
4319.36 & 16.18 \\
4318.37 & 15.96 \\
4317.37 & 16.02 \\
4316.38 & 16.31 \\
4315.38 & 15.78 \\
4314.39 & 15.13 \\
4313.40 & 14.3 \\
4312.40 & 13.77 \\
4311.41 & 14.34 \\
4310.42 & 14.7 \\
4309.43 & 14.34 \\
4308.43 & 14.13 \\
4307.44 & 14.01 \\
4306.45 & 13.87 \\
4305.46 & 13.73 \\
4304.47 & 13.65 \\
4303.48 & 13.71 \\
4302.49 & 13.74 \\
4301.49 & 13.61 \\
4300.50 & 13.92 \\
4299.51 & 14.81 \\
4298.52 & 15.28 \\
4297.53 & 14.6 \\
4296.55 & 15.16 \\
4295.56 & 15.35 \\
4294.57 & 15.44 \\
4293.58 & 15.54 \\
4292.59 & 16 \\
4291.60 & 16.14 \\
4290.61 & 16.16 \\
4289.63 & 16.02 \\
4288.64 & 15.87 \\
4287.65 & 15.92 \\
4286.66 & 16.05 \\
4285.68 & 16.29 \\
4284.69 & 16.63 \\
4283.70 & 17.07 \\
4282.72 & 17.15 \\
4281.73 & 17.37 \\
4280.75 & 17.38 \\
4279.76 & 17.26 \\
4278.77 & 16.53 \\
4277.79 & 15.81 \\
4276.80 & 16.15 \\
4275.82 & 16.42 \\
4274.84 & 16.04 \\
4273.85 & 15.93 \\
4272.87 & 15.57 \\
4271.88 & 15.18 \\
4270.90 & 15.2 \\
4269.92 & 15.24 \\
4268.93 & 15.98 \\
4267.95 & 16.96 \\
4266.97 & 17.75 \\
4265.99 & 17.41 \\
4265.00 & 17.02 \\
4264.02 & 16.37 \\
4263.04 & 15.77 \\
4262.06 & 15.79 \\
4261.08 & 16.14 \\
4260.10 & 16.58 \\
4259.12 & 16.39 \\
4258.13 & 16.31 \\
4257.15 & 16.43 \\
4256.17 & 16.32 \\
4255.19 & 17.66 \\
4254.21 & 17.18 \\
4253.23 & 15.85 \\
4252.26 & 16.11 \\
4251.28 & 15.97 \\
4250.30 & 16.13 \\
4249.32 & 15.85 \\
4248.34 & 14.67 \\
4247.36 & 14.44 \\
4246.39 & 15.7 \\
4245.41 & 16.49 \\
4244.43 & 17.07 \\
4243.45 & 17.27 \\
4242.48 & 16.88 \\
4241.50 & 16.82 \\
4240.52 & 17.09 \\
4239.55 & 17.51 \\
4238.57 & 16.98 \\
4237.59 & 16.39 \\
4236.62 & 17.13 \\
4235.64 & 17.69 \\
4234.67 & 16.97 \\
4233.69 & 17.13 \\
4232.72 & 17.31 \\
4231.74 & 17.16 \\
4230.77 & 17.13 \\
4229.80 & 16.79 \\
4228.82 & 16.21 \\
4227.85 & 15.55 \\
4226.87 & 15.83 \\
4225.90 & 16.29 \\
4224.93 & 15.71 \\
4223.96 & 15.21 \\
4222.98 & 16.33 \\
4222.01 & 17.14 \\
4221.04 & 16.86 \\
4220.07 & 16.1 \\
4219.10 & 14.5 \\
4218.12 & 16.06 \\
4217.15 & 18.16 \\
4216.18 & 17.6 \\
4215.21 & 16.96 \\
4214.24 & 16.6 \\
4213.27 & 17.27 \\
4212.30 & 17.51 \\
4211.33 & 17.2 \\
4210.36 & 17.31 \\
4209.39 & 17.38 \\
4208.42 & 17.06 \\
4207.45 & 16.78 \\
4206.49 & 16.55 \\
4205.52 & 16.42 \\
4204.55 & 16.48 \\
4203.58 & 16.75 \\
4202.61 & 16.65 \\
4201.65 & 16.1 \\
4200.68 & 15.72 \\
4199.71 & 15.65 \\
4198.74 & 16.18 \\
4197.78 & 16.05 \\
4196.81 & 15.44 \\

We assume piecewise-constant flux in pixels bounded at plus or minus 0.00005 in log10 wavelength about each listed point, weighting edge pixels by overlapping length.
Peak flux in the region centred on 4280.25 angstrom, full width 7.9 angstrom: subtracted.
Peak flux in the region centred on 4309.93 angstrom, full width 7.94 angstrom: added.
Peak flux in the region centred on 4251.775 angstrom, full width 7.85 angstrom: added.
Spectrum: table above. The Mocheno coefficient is 15.0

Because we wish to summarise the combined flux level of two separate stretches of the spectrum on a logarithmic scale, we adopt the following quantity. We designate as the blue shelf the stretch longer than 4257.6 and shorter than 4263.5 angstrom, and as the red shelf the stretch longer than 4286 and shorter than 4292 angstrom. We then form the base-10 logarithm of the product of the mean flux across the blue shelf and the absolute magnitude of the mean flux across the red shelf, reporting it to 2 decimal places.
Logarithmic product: 2.41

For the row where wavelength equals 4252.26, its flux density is 16.11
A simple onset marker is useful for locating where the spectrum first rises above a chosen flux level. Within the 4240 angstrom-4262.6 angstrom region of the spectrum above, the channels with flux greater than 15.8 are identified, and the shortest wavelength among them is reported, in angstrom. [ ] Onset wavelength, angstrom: 4240.52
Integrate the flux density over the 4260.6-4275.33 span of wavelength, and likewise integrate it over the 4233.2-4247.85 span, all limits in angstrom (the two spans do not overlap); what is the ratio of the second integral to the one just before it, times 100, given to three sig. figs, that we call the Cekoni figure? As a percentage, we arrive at 103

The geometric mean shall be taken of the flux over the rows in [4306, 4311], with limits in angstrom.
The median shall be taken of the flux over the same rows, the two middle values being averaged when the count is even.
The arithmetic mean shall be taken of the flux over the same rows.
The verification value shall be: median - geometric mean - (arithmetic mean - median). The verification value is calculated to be -0.2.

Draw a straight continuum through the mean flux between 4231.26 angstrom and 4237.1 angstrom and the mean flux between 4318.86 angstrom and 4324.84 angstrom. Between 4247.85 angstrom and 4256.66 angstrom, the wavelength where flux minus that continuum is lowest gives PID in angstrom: 4248.34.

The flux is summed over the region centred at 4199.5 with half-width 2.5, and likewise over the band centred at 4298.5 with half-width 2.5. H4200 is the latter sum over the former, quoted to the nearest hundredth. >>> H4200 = 0.93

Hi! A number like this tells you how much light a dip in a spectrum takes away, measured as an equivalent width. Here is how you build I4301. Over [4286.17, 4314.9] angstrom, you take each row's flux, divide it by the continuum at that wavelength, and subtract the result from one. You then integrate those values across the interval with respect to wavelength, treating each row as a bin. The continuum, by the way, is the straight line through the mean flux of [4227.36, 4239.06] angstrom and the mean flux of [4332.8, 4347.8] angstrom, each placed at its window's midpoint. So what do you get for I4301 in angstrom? -3.5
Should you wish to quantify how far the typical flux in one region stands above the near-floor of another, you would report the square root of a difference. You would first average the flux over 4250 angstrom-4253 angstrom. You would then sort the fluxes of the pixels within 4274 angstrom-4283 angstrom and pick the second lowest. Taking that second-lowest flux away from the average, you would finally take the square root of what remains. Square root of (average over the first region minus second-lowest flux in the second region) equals 0.2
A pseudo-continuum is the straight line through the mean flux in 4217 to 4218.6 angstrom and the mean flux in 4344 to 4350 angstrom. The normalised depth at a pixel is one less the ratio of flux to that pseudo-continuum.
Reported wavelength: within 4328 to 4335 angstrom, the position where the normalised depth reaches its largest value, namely 4331.31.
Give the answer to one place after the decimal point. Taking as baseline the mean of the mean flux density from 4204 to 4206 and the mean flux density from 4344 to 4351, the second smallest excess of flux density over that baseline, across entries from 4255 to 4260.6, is 2.1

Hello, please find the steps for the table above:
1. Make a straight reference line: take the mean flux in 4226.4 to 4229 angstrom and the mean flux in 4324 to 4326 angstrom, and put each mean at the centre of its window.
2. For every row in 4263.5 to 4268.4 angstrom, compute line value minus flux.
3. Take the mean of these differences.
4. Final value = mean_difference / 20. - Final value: -0.102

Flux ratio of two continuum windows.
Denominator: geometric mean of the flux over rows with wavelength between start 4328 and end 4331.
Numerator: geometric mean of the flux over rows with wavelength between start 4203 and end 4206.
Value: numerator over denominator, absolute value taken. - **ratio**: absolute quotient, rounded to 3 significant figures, 1.17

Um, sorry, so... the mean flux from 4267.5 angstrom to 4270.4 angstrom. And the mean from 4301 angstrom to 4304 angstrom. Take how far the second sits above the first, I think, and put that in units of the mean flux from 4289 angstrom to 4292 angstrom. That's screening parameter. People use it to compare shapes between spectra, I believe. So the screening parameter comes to -0.147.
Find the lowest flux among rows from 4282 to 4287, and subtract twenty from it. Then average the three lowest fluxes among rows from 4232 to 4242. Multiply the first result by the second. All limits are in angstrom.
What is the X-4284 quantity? -66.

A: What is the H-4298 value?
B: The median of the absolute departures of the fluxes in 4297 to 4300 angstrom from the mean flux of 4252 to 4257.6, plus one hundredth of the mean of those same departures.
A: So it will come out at 1.8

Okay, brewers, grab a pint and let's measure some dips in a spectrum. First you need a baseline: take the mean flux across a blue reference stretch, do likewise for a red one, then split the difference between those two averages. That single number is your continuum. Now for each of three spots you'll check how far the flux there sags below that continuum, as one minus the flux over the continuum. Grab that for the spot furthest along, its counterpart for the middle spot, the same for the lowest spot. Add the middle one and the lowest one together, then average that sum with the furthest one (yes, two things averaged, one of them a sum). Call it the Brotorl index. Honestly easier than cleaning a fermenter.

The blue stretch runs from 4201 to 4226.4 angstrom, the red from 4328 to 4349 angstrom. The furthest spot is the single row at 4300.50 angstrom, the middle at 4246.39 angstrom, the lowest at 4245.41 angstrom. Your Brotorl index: -0.12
